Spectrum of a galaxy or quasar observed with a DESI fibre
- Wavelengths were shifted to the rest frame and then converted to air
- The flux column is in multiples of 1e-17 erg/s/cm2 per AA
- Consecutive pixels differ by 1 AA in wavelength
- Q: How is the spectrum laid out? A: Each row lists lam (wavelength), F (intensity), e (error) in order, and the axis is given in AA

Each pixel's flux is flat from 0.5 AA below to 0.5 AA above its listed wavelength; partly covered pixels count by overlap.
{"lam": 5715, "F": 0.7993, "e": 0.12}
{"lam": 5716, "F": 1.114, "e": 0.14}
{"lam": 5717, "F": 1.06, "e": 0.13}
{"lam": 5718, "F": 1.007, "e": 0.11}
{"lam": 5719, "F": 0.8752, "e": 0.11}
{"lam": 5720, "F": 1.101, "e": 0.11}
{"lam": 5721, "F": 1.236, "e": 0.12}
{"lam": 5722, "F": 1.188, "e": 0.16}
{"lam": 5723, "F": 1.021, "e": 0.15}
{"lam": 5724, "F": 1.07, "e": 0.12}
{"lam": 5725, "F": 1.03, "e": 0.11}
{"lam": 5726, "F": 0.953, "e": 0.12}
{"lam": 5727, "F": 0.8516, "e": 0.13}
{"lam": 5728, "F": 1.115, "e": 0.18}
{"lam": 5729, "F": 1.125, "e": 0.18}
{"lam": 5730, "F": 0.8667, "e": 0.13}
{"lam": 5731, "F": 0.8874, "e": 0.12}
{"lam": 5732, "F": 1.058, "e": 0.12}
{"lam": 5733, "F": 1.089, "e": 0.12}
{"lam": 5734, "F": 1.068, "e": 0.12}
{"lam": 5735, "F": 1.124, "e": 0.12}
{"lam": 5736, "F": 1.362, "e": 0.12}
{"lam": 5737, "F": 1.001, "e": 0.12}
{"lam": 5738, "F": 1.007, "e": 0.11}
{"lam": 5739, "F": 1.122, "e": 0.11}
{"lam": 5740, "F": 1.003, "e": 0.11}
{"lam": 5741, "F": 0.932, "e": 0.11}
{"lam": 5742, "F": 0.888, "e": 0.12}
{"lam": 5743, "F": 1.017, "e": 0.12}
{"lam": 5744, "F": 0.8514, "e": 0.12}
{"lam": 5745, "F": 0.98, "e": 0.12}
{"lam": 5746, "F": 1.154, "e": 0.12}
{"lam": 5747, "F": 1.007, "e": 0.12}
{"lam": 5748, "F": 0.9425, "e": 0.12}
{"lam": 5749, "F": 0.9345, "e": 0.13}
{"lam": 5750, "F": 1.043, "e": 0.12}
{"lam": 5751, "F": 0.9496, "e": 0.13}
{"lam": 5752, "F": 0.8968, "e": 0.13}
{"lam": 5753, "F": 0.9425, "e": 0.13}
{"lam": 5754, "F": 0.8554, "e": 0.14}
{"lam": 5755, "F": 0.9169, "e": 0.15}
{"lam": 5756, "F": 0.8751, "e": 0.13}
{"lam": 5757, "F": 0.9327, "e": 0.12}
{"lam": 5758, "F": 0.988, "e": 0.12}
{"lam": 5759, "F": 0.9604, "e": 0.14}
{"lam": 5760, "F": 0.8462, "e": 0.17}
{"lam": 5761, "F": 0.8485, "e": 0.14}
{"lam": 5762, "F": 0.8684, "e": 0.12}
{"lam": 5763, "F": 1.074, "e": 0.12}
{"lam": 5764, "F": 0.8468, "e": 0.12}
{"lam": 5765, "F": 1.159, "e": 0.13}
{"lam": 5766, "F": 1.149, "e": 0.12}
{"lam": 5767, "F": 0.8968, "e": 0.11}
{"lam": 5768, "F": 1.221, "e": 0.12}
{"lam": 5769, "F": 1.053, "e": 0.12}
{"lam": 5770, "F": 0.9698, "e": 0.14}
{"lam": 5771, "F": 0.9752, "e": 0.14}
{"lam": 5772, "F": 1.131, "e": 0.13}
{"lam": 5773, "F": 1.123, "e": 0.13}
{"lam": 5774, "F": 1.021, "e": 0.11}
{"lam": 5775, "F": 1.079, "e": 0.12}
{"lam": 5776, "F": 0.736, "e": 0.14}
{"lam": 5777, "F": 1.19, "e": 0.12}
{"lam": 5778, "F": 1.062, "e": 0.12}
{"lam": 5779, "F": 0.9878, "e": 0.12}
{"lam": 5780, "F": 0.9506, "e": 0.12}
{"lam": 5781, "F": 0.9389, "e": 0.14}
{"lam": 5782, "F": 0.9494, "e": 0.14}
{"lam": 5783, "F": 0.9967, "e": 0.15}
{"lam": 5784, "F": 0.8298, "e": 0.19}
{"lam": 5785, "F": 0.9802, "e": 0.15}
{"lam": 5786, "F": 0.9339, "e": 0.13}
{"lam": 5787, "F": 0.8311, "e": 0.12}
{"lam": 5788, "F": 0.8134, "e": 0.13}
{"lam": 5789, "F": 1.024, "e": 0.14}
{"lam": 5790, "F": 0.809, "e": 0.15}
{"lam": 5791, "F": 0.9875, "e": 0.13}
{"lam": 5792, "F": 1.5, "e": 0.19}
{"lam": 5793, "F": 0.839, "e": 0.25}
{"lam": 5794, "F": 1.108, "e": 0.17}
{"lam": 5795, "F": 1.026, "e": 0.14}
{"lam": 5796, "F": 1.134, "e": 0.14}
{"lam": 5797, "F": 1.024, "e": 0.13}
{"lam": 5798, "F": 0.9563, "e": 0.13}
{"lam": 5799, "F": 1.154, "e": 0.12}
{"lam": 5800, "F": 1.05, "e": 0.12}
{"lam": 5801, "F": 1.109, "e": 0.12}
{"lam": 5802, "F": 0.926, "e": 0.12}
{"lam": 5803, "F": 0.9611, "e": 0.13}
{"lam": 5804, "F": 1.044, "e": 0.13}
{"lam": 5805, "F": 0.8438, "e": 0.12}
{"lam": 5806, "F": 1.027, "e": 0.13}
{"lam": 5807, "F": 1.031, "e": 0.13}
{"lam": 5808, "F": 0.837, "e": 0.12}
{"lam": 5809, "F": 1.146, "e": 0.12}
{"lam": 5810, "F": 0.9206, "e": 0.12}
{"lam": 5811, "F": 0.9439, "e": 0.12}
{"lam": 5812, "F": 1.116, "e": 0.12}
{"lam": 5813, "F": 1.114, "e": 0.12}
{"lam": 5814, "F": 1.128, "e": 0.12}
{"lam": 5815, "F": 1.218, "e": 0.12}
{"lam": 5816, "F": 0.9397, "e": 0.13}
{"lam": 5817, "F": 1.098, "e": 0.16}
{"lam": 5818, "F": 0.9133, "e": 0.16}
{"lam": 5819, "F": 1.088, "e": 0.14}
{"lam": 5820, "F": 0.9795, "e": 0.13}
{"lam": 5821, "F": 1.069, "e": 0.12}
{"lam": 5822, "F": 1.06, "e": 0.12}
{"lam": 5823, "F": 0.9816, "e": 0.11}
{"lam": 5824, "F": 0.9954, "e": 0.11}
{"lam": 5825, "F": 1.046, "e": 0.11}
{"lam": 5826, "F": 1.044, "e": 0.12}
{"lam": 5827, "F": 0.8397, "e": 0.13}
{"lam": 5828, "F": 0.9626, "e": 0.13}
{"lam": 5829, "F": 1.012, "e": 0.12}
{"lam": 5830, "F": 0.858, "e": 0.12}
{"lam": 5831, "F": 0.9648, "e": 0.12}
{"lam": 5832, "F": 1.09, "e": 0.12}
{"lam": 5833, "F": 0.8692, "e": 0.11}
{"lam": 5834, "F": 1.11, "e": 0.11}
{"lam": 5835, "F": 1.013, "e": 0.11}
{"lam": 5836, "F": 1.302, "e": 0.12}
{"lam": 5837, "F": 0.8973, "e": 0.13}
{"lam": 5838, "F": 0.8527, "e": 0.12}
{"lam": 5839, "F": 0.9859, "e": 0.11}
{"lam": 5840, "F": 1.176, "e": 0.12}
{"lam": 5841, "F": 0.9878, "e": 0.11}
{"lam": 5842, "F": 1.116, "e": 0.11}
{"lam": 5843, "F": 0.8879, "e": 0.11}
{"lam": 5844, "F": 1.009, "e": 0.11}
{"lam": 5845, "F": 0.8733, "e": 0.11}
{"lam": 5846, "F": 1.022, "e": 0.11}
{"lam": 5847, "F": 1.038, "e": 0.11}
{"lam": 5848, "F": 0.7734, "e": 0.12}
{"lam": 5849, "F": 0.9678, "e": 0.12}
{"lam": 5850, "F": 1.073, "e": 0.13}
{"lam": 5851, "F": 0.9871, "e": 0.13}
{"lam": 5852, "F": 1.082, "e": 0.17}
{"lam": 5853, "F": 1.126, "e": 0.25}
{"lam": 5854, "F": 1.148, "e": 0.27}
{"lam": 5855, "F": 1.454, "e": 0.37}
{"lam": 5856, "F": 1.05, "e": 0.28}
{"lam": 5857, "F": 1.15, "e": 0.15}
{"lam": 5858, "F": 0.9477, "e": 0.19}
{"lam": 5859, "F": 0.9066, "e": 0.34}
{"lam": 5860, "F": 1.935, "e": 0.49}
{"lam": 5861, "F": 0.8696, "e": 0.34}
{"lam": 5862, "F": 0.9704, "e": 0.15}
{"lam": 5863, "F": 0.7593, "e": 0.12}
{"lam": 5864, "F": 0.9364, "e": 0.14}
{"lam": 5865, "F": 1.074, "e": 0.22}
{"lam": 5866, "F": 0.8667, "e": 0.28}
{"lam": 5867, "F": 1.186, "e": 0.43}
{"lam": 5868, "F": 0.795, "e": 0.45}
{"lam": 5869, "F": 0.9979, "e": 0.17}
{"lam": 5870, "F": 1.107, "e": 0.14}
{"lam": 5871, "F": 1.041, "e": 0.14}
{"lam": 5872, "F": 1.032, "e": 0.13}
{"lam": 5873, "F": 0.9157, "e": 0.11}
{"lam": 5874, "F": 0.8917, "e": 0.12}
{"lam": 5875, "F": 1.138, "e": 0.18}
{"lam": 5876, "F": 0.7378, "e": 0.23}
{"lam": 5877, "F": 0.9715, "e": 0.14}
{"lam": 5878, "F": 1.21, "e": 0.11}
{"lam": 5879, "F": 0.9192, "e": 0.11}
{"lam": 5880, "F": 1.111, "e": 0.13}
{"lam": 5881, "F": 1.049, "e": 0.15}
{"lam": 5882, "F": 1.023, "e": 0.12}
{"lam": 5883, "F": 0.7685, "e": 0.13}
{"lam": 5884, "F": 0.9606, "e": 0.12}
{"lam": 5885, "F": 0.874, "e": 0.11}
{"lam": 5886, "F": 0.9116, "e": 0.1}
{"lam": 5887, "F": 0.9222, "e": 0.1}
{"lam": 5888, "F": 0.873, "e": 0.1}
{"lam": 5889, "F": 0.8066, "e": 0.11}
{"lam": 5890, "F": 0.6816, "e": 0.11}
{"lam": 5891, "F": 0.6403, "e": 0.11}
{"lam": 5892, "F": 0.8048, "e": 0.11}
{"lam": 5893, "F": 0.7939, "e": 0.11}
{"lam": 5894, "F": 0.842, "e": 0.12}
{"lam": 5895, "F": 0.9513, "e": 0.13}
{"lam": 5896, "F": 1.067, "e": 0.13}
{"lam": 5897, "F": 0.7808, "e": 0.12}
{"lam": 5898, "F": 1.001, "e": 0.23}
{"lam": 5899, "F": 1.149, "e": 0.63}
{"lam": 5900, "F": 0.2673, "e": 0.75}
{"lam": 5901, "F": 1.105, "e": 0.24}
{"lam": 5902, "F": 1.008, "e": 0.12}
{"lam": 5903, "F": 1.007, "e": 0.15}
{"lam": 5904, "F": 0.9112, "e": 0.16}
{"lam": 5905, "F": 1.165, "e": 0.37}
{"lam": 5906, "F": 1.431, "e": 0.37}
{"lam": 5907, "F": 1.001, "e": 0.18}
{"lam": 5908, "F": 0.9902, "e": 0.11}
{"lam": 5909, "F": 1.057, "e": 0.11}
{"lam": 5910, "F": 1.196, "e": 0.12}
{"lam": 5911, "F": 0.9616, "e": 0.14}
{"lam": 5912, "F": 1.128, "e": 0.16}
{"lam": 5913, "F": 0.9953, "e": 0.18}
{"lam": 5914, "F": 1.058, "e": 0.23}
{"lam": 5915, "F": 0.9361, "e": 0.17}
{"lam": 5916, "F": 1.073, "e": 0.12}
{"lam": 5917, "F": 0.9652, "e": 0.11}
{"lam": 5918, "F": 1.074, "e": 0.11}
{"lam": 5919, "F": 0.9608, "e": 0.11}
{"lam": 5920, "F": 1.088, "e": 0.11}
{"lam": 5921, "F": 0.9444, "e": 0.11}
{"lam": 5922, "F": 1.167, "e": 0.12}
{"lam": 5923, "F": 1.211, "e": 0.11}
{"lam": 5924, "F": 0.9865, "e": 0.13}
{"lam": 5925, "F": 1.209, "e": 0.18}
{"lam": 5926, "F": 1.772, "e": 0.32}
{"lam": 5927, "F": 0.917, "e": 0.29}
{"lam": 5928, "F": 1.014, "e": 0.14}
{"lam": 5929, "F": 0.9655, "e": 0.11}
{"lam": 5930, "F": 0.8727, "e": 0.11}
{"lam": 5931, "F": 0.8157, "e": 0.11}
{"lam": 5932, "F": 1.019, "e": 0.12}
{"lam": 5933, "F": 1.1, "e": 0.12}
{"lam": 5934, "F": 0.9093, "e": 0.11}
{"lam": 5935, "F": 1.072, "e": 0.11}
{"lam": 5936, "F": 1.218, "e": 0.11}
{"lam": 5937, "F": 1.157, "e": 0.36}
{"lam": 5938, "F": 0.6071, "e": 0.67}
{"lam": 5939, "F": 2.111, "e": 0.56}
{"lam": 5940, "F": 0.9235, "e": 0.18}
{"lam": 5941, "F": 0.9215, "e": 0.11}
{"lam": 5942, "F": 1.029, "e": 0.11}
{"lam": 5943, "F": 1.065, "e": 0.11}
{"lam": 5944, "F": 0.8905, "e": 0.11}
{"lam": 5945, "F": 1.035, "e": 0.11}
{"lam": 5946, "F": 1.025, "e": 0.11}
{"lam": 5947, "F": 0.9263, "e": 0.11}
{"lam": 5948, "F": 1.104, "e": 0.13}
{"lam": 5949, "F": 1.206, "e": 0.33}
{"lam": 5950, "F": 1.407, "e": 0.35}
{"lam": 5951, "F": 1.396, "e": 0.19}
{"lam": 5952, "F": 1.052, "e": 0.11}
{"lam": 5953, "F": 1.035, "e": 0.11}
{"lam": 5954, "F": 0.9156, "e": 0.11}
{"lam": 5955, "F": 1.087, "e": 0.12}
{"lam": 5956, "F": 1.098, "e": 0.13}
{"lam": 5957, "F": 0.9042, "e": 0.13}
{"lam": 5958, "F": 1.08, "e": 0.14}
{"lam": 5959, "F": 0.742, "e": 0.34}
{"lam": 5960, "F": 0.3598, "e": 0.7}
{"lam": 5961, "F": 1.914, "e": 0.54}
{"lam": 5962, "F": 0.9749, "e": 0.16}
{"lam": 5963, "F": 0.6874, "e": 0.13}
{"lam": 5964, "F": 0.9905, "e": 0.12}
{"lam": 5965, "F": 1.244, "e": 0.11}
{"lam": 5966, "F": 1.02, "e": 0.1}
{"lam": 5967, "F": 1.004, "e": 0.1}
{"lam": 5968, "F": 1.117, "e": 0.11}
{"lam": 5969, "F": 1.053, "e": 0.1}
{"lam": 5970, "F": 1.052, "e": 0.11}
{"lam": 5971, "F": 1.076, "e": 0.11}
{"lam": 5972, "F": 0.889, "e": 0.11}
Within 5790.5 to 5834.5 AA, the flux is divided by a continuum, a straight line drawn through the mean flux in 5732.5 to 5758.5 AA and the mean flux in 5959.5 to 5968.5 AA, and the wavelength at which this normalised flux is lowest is 5827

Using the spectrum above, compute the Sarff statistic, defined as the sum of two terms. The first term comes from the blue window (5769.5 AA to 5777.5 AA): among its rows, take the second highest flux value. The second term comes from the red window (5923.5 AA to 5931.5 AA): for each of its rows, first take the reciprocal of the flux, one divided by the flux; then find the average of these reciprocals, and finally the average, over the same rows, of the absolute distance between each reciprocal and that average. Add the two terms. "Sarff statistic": 1.28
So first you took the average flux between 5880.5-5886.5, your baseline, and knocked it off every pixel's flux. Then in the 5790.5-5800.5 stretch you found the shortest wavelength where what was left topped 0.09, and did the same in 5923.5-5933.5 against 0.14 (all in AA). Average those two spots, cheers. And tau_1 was 5858.5 AA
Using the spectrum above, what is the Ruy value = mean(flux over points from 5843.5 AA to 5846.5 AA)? 0.97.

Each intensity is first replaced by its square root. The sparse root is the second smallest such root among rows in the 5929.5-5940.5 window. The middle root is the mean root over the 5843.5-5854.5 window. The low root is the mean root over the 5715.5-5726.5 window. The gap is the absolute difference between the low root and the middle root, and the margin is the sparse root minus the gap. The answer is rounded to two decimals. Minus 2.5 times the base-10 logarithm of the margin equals 0.14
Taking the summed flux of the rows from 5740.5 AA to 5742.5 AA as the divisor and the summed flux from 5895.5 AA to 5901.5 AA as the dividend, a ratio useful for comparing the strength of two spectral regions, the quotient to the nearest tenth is 3.0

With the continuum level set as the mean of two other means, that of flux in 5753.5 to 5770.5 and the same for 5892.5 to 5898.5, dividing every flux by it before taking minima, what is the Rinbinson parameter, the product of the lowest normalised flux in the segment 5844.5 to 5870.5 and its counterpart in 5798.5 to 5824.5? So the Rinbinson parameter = 0.72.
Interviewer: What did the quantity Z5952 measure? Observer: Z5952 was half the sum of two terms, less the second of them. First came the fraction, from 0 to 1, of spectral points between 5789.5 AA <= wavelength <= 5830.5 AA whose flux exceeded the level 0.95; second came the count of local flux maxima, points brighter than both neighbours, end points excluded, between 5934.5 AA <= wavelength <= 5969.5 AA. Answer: -4.6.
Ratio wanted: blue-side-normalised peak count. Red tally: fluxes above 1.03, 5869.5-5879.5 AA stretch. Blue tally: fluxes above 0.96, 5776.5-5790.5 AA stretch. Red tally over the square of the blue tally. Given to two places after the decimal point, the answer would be 0.14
